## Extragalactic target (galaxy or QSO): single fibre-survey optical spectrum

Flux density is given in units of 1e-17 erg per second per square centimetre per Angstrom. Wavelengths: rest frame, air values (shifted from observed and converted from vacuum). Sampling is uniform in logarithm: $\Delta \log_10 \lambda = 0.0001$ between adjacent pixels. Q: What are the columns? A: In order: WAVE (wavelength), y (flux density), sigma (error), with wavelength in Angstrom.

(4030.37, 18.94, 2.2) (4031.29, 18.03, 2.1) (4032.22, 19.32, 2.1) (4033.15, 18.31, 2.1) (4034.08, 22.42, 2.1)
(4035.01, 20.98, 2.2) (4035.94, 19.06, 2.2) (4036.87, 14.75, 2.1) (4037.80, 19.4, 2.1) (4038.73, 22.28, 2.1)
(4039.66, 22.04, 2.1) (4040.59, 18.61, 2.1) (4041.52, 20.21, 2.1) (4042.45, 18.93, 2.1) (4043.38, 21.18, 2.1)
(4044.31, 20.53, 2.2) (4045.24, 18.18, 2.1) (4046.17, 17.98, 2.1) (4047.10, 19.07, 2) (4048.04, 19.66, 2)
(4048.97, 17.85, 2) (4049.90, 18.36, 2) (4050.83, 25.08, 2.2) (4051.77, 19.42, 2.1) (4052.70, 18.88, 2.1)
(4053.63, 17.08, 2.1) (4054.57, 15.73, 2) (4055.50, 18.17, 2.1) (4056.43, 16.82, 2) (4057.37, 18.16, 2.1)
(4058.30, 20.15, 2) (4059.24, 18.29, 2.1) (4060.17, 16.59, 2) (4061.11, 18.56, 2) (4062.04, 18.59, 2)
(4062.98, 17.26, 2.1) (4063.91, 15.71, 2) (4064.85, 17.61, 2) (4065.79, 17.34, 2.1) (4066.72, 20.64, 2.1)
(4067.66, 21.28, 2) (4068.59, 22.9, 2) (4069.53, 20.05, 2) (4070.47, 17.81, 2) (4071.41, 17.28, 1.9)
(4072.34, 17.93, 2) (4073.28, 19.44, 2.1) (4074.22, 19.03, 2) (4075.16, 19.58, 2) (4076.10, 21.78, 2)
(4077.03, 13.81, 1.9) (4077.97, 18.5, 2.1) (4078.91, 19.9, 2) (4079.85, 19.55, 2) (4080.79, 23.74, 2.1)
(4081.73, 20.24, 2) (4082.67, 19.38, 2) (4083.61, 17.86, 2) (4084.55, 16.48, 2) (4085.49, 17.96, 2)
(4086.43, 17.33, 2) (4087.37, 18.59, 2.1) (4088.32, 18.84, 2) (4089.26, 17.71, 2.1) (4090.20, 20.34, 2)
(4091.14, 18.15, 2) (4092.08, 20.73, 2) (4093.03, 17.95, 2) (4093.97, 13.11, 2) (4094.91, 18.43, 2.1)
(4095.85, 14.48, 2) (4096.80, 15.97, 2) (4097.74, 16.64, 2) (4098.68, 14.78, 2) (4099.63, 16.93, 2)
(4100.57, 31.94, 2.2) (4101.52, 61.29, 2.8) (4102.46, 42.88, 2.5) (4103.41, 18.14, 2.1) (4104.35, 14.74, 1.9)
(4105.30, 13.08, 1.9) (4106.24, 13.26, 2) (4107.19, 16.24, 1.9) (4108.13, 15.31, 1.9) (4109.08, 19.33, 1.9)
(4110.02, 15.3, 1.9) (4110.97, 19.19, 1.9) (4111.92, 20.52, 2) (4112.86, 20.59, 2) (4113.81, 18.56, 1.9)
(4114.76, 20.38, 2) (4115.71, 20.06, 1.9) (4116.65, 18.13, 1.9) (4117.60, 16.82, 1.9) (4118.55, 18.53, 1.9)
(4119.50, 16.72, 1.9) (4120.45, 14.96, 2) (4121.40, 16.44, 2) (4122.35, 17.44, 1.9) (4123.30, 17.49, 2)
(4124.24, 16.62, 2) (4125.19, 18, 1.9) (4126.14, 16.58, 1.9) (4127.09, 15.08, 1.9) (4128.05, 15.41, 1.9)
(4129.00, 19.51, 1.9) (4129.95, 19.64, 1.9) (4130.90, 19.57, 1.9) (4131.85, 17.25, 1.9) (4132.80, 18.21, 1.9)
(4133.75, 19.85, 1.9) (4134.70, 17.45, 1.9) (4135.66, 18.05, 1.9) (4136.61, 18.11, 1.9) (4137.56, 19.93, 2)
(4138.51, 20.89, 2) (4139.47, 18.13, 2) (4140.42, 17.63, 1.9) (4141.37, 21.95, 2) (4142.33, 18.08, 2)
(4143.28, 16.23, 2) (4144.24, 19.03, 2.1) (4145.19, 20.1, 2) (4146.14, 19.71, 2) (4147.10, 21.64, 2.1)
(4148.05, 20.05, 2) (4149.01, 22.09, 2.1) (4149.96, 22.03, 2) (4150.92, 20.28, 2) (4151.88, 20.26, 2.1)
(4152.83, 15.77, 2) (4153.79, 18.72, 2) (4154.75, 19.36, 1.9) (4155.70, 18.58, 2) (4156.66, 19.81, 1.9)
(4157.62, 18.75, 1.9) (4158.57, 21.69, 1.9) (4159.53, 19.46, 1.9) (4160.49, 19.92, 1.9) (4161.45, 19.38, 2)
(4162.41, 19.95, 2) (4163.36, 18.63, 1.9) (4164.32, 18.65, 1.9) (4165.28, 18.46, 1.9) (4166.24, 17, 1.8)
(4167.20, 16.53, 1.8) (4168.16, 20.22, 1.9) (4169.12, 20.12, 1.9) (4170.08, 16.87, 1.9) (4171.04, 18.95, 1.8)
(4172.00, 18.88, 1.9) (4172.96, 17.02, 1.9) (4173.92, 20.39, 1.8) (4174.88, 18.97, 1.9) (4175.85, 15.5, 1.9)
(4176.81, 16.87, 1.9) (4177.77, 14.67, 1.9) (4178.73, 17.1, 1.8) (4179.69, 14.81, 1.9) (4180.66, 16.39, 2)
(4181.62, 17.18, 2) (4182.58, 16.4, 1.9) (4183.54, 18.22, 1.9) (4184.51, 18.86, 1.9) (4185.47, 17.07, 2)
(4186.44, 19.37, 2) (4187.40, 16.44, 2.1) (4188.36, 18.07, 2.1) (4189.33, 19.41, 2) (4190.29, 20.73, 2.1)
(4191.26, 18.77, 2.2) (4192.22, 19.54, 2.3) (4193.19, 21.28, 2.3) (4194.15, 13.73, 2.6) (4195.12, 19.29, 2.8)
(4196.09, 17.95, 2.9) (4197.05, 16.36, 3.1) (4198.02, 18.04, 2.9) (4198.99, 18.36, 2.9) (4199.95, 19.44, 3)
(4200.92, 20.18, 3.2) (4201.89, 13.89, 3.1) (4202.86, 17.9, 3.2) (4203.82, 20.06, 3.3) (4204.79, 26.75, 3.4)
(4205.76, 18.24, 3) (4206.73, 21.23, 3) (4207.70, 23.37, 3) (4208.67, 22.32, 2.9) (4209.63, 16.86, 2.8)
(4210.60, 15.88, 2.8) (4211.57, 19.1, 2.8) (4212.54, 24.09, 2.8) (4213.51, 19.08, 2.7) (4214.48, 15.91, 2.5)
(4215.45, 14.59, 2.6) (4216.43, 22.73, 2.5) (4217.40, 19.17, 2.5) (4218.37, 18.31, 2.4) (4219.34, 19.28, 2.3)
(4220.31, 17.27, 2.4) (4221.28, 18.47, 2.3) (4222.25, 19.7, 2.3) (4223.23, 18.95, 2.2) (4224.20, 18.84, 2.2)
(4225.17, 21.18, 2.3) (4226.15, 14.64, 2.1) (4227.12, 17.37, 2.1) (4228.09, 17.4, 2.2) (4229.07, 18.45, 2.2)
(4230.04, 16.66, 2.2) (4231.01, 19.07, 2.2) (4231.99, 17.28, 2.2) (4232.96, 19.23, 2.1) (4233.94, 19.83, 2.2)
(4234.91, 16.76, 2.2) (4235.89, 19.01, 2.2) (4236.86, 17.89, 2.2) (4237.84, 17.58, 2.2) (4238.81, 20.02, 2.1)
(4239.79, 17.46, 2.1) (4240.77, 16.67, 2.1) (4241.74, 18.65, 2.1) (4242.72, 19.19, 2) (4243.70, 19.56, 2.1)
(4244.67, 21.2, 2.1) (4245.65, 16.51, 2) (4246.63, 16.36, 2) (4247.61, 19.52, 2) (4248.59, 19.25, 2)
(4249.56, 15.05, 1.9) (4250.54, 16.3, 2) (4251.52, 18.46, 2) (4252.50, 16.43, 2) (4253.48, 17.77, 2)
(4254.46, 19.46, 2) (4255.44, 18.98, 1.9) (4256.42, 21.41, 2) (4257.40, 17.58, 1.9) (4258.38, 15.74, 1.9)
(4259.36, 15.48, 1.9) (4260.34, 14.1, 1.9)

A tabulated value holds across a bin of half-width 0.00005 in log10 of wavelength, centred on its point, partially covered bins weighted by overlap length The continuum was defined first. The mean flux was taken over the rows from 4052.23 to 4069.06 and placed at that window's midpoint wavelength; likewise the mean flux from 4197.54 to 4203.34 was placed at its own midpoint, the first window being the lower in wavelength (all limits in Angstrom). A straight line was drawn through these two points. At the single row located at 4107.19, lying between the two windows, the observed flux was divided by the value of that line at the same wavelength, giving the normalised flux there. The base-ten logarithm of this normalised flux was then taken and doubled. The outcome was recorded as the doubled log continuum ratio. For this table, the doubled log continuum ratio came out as -0.10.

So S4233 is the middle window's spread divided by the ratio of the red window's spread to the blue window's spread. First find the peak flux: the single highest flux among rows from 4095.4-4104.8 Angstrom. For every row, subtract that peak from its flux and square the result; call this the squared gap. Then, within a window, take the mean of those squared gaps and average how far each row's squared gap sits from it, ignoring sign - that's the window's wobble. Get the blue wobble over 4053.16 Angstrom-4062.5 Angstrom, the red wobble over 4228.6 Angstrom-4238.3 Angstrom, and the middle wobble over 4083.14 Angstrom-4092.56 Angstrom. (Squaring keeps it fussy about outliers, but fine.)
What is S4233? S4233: 90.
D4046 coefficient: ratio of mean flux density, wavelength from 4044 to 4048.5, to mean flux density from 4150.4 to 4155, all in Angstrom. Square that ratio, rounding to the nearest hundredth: 1.02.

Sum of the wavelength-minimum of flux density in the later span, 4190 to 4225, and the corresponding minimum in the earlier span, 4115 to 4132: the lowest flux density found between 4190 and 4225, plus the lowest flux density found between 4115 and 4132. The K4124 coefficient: 28.7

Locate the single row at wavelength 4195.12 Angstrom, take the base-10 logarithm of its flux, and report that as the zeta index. 1.29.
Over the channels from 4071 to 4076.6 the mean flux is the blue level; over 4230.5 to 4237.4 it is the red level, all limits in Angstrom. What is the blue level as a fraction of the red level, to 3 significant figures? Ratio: 1.04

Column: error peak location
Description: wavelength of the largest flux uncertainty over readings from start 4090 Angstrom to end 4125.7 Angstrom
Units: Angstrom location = 4101.52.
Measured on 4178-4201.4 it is 4200.92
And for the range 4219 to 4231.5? 4220.31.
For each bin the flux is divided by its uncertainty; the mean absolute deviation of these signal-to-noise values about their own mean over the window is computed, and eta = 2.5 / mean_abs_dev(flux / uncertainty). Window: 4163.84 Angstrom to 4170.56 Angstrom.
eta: 4.9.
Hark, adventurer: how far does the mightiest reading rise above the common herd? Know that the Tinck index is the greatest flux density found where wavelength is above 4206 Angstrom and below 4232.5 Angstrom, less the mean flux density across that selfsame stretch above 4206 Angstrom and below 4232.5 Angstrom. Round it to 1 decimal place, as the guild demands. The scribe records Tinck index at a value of 5.3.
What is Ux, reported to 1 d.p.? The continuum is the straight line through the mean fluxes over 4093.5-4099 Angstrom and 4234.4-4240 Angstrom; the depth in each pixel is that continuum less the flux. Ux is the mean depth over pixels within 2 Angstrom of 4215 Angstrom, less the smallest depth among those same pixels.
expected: 4.6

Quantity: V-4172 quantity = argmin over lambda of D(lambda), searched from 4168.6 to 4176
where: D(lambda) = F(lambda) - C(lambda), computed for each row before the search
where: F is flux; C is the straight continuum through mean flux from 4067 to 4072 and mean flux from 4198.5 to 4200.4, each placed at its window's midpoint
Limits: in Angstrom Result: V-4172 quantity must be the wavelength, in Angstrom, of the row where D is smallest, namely 4175.85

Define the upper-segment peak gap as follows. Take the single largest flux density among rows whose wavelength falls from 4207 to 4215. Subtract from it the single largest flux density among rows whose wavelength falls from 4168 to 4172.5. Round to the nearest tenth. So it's 3.9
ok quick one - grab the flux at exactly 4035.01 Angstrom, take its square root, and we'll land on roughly 4.6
